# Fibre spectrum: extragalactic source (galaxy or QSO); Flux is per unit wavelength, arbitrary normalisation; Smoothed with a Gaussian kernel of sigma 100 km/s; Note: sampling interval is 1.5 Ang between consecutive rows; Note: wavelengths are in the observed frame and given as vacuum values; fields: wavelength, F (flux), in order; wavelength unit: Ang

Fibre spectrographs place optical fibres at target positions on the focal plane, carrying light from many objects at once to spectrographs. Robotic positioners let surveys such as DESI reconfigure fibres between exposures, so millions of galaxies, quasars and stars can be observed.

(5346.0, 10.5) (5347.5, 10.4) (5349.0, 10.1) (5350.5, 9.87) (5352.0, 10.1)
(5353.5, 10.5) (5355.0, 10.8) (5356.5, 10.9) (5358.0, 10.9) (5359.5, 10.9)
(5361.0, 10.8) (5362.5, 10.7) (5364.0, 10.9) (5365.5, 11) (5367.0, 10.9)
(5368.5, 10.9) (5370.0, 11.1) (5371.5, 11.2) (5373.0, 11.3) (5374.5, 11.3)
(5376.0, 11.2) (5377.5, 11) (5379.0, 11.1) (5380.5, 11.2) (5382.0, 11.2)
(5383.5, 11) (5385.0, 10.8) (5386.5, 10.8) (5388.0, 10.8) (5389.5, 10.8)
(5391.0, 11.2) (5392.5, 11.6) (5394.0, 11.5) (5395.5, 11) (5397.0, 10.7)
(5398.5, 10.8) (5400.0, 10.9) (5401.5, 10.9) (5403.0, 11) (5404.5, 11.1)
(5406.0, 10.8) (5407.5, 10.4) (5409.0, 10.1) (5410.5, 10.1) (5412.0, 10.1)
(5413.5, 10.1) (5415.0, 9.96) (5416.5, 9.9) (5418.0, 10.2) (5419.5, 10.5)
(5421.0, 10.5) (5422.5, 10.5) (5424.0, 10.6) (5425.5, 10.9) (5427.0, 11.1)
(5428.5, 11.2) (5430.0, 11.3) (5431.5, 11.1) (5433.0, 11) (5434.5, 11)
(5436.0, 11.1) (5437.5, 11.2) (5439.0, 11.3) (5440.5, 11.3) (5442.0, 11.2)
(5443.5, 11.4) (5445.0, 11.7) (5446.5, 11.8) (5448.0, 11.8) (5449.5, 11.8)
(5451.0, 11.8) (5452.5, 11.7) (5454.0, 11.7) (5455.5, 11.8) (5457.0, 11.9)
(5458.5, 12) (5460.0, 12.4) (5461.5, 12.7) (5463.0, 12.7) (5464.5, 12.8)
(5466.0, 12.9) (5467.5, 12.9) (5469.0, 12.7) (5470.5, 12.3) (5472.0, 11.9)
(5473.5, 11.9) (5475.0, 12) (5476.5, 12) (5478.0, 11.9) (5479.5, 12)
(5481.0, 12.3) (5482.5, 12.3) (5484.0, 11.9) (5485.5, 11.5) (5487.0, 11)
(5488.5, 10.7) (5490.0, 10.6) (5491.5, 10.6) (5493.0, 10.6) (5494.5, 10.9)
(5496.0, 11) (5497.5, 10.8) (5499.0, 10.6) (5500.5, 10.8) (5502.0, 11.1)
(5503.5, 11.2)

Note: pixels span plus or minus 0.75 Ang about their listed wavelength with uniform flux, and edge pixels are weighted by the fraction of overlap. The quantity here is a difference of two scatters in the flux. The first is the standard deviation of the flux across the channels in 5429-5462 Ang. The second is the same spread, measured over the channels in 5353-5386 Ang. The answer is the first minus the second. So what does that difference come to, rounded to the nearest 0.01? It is 0.24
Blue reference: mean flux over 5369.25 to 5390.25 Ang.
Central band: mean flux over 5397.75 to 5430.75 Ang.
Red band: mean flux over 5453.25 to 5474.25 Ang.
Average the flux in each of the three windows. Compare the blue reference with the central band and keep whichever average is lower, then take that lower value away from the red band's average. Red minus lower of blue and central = 1.7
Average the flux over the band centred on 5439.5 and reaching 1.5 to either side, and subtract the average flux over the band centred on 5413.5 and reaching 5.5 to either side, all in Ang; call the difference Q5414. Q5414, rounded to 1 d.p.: 1.2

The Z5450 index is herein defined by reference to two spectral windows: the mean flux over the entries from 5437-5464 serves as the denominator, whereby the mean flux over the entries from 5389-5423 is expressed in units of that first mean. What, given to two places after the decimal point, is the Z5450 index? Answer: 0.90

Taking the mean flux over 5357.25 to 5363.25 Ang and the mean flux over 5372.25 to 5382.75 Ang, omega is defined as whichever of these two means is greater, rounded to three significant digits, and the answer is 11.2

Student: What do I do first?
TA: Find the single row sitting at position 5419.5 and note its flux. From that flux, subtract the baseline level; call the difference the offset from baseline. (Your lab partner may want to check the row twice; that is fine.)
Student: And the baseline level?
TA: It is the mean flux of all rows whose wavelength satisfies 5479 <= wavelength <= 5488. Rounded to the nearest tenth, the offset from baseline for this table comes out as -1.3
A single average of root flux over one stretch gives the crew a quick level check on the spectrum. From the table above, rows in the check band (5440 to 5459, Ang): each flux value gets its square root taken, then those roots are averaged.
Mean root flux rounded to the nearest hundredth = 3.42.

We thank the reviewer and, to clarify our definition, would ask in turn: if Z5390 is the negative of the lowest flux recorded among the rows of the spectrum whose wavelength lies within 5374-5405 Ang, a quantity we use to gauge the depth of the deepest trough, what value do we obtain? -10.7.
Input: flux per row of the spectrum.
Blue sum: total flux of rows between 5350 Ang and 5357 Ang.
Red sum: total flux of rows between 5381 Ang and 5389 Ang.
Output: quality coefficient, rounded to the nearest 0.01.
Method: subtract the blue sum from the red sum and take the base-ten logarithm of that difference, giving 0.39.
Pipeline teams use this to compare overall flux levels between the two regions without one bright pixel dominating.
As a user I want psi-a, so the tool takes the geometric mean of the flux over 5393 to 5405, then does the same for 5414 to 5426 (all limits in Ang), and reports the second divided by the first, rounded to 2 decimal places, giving 0.94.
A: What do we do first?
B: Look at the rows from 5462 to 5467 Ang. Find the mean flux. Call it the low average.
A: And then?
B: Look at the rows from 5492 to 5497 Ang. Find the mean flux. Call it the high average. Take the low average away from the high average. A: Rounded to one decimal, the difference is -2.0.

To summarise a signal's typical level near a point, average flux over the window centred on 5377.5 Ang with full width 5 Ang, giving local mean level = 11.1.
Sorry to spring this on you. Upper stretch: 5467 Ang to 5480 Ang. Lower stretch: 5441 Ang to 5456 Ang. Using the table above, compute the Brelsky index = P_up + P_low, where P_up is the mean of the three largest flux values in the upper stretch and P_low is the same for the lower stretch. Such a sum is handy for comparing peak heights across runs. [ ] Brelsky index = 24.4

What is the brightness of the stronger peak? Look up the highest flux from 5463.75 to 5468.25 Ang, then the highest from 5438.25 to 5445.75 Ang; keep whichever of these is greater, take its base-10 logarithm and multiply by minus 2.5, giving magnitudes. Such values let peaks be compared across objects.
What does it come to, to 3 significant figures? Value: -2.78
